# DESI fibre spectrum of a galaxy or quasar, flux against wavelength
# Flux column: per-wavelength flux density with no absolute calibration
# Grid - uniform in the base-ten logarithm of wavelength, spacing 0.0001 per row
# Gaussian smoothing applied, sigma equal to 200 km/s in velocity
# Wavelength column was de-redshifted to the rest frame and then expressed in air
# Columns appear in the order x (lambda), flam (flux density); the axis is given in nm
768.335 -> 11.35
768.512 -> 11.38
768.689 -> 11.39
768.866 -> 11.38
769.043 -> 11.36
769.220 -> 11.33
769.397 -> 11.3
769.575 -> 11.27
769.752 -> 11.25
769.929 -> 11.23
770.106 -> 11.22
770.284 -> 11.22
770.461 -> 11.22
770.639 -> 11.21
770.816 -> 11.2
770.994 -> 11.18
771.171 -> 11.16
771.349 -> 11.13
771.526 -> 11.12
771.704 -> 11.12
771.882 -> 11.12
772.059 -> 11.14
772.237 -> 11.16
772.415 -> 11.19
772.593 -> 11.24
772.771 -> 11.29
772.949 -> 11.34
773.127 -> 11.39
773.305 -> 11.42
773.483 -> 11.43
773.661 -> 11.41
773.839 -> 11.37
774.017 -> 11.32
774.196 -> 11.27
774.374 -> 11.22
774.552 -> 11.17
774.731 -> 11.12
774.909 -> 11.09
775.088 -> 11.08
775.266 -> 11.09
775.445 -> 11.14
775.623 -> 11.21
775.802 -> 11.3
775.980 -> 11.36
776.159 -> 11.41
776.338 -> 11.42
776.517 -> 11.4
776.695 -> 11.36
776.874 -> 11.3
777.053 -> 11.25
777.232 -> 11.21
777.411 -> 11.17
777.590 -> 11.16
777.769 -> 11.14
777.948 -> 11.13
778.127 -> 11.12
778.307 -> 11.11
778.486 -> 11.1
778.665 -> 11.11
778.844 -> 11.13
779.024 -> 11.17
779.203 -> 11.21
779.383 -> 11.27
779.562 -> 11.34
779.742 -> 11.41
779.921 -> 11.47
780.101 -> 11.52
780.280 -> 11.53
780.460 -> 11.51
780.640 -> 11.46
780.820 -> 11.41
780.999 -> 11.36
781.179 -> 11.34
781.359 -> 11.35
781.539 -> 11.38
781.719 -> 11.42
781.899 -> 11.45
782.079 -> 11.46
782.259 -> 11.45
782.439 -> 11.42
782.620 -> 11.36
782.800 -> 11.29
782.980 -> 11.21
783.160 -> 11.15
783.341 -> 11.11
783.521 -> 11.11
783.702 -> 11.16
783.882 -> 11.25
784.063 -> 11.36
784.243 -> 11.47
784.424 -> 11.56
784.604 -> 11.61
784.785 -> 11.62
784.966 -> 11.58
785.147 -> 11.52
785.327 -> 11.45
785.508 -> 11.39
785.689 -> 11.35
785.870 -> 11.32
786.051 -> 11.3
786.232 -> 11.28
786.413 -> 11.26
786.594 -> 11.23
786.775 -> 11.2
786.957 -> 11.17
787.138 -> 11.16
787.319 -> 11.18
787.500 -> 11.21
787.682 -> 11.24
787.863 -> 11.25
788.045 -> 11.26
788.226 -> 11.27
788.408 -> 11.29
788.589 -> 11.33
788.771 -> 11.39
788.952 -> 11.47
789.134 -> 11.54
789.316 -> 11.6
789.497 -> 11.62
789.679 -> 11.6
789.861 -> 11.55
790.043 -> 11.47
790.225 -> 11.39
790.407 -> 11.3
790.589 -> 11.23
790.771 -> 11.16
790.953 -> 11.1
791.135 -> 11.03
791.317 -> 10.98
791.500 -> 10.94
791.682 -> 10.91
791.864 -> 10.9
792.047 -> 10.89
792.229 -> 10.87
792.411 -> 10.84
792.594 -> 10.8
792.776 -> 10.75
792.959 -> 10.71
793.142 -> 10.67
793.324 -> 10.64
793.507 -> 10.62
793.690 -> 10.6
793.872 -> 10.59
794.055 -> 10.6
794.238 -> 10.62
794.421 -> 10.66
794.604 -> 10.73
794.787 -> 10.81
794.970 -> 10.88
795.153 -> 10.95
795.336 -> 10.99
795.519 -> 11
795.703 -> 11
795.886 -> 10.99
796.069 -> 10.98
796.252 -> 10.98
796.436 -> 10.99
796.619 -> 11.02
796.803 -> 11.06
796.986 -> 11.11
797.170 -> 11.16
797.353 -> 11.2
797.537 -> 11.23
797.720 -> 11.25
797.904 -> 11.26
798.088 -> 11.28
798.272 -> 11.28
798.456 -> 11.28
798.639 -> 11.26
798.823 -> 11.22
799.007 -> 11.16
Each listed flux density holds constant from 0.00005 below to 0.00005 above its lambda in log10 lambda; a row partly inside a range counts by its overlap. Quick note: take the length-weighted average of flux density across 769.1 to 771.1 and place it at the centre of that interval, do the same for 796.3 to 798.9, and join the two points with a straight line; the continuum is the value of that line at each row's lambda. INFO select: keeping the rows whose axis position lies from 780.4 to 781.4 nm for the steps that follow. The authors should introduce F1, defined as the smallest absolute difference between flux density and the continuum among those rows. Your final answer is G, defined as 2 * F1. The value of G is 0.25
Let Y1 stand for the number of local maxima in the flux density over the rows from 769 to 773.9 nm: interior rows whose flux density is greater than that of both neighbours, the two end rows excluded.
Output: 1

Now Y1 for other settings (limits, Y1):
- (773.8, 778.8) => 1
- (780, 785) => 3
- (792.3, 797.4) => 0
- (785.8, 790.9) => 1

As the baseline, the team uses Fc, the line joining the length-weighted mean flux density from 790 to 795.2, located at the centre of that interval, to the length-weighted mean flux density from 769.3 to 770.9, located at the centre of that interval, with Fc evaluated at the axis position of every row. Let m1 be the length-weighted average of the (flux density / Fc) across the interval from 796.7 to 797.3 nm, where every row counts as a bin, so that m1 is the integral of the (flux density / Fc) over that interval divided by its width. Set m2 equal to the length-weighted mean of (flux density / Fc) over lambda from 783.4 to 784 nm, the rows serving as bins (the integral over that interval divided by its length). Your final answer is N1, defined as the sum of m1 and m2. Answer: 2.04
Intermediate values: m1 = 1.03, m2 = 1.014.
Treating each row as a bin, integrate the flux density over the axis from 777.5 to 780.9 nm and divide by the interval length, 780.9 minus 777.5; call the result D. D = 11.28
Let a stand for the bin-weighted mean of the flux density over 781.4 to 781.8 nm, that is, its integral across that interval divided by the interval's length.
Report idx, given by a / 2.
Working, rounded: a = 11.4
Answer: 5.70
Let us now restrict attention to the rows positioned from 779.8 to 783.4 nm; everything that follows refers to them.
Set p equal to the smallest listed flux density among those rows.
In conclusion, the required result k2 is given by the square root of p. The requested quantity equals 3.33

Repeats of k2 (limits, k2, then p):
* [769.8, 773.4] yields 3.33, 11.12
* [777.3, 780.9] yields 3.33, 11.1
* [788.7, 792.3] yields 3.30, 10.87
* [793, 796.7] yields 3.25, 10.59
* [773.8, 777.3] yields 3.33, 11.08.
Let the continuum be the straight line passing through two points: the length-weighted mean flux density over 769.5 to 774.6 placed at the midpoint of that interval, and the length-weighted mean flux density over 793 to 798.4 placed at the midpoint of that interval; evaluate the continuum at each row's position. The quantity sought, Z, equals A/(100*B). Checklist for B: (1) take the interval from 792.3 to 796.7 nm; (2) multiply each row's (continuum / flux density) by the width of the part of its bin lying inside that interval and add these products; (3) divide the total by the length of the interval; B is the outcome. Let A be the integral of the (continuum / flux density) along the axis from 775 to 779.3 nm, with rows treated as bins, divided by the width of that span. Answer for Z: 0.0098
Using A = 0.997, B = 1.01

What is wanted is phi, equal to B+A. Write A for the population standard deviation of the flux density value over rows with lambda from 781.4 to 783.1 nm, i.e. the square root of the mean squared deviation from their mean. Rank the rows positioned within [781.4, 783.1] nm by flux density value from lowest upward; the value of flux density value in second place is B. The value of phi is 11.4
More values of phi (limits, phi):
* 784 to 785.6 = 11.5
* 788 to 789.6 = 11.4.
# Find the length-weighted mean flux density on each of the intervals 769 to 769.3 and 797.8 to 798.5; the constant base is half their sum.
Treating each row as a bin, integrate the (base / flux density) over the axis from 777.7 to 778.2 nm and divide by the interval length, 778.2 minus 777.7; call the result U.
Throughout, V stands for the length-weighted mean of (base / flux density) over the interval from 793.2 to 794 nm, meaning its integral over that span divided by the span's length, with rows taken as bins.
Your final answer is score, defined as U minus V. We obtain -0.050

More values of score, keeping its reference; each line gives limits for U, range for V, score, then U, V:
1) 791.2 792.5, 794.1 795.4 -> -0.011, 1.04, 1.05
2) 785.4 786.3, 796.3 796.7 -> -0.030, 1.00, 1.03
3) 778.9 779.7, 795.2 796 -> -0.025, 1.00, 1.03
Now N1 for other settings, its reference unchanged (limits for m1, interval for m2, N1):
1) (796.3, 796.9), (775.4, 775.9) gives 2.03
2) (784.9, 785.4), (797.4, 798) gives 2.09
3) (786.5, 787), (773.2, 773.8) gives 2.04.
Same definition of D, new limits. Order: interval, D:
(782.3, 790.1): 11.35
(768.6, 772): 11.23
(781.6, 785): 11.37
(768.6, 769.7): 11.33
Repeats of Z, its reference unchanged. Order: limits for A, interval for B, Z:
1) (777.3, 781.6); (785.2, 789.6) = 0.0101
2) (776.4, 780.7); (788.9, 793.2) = 0.0100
